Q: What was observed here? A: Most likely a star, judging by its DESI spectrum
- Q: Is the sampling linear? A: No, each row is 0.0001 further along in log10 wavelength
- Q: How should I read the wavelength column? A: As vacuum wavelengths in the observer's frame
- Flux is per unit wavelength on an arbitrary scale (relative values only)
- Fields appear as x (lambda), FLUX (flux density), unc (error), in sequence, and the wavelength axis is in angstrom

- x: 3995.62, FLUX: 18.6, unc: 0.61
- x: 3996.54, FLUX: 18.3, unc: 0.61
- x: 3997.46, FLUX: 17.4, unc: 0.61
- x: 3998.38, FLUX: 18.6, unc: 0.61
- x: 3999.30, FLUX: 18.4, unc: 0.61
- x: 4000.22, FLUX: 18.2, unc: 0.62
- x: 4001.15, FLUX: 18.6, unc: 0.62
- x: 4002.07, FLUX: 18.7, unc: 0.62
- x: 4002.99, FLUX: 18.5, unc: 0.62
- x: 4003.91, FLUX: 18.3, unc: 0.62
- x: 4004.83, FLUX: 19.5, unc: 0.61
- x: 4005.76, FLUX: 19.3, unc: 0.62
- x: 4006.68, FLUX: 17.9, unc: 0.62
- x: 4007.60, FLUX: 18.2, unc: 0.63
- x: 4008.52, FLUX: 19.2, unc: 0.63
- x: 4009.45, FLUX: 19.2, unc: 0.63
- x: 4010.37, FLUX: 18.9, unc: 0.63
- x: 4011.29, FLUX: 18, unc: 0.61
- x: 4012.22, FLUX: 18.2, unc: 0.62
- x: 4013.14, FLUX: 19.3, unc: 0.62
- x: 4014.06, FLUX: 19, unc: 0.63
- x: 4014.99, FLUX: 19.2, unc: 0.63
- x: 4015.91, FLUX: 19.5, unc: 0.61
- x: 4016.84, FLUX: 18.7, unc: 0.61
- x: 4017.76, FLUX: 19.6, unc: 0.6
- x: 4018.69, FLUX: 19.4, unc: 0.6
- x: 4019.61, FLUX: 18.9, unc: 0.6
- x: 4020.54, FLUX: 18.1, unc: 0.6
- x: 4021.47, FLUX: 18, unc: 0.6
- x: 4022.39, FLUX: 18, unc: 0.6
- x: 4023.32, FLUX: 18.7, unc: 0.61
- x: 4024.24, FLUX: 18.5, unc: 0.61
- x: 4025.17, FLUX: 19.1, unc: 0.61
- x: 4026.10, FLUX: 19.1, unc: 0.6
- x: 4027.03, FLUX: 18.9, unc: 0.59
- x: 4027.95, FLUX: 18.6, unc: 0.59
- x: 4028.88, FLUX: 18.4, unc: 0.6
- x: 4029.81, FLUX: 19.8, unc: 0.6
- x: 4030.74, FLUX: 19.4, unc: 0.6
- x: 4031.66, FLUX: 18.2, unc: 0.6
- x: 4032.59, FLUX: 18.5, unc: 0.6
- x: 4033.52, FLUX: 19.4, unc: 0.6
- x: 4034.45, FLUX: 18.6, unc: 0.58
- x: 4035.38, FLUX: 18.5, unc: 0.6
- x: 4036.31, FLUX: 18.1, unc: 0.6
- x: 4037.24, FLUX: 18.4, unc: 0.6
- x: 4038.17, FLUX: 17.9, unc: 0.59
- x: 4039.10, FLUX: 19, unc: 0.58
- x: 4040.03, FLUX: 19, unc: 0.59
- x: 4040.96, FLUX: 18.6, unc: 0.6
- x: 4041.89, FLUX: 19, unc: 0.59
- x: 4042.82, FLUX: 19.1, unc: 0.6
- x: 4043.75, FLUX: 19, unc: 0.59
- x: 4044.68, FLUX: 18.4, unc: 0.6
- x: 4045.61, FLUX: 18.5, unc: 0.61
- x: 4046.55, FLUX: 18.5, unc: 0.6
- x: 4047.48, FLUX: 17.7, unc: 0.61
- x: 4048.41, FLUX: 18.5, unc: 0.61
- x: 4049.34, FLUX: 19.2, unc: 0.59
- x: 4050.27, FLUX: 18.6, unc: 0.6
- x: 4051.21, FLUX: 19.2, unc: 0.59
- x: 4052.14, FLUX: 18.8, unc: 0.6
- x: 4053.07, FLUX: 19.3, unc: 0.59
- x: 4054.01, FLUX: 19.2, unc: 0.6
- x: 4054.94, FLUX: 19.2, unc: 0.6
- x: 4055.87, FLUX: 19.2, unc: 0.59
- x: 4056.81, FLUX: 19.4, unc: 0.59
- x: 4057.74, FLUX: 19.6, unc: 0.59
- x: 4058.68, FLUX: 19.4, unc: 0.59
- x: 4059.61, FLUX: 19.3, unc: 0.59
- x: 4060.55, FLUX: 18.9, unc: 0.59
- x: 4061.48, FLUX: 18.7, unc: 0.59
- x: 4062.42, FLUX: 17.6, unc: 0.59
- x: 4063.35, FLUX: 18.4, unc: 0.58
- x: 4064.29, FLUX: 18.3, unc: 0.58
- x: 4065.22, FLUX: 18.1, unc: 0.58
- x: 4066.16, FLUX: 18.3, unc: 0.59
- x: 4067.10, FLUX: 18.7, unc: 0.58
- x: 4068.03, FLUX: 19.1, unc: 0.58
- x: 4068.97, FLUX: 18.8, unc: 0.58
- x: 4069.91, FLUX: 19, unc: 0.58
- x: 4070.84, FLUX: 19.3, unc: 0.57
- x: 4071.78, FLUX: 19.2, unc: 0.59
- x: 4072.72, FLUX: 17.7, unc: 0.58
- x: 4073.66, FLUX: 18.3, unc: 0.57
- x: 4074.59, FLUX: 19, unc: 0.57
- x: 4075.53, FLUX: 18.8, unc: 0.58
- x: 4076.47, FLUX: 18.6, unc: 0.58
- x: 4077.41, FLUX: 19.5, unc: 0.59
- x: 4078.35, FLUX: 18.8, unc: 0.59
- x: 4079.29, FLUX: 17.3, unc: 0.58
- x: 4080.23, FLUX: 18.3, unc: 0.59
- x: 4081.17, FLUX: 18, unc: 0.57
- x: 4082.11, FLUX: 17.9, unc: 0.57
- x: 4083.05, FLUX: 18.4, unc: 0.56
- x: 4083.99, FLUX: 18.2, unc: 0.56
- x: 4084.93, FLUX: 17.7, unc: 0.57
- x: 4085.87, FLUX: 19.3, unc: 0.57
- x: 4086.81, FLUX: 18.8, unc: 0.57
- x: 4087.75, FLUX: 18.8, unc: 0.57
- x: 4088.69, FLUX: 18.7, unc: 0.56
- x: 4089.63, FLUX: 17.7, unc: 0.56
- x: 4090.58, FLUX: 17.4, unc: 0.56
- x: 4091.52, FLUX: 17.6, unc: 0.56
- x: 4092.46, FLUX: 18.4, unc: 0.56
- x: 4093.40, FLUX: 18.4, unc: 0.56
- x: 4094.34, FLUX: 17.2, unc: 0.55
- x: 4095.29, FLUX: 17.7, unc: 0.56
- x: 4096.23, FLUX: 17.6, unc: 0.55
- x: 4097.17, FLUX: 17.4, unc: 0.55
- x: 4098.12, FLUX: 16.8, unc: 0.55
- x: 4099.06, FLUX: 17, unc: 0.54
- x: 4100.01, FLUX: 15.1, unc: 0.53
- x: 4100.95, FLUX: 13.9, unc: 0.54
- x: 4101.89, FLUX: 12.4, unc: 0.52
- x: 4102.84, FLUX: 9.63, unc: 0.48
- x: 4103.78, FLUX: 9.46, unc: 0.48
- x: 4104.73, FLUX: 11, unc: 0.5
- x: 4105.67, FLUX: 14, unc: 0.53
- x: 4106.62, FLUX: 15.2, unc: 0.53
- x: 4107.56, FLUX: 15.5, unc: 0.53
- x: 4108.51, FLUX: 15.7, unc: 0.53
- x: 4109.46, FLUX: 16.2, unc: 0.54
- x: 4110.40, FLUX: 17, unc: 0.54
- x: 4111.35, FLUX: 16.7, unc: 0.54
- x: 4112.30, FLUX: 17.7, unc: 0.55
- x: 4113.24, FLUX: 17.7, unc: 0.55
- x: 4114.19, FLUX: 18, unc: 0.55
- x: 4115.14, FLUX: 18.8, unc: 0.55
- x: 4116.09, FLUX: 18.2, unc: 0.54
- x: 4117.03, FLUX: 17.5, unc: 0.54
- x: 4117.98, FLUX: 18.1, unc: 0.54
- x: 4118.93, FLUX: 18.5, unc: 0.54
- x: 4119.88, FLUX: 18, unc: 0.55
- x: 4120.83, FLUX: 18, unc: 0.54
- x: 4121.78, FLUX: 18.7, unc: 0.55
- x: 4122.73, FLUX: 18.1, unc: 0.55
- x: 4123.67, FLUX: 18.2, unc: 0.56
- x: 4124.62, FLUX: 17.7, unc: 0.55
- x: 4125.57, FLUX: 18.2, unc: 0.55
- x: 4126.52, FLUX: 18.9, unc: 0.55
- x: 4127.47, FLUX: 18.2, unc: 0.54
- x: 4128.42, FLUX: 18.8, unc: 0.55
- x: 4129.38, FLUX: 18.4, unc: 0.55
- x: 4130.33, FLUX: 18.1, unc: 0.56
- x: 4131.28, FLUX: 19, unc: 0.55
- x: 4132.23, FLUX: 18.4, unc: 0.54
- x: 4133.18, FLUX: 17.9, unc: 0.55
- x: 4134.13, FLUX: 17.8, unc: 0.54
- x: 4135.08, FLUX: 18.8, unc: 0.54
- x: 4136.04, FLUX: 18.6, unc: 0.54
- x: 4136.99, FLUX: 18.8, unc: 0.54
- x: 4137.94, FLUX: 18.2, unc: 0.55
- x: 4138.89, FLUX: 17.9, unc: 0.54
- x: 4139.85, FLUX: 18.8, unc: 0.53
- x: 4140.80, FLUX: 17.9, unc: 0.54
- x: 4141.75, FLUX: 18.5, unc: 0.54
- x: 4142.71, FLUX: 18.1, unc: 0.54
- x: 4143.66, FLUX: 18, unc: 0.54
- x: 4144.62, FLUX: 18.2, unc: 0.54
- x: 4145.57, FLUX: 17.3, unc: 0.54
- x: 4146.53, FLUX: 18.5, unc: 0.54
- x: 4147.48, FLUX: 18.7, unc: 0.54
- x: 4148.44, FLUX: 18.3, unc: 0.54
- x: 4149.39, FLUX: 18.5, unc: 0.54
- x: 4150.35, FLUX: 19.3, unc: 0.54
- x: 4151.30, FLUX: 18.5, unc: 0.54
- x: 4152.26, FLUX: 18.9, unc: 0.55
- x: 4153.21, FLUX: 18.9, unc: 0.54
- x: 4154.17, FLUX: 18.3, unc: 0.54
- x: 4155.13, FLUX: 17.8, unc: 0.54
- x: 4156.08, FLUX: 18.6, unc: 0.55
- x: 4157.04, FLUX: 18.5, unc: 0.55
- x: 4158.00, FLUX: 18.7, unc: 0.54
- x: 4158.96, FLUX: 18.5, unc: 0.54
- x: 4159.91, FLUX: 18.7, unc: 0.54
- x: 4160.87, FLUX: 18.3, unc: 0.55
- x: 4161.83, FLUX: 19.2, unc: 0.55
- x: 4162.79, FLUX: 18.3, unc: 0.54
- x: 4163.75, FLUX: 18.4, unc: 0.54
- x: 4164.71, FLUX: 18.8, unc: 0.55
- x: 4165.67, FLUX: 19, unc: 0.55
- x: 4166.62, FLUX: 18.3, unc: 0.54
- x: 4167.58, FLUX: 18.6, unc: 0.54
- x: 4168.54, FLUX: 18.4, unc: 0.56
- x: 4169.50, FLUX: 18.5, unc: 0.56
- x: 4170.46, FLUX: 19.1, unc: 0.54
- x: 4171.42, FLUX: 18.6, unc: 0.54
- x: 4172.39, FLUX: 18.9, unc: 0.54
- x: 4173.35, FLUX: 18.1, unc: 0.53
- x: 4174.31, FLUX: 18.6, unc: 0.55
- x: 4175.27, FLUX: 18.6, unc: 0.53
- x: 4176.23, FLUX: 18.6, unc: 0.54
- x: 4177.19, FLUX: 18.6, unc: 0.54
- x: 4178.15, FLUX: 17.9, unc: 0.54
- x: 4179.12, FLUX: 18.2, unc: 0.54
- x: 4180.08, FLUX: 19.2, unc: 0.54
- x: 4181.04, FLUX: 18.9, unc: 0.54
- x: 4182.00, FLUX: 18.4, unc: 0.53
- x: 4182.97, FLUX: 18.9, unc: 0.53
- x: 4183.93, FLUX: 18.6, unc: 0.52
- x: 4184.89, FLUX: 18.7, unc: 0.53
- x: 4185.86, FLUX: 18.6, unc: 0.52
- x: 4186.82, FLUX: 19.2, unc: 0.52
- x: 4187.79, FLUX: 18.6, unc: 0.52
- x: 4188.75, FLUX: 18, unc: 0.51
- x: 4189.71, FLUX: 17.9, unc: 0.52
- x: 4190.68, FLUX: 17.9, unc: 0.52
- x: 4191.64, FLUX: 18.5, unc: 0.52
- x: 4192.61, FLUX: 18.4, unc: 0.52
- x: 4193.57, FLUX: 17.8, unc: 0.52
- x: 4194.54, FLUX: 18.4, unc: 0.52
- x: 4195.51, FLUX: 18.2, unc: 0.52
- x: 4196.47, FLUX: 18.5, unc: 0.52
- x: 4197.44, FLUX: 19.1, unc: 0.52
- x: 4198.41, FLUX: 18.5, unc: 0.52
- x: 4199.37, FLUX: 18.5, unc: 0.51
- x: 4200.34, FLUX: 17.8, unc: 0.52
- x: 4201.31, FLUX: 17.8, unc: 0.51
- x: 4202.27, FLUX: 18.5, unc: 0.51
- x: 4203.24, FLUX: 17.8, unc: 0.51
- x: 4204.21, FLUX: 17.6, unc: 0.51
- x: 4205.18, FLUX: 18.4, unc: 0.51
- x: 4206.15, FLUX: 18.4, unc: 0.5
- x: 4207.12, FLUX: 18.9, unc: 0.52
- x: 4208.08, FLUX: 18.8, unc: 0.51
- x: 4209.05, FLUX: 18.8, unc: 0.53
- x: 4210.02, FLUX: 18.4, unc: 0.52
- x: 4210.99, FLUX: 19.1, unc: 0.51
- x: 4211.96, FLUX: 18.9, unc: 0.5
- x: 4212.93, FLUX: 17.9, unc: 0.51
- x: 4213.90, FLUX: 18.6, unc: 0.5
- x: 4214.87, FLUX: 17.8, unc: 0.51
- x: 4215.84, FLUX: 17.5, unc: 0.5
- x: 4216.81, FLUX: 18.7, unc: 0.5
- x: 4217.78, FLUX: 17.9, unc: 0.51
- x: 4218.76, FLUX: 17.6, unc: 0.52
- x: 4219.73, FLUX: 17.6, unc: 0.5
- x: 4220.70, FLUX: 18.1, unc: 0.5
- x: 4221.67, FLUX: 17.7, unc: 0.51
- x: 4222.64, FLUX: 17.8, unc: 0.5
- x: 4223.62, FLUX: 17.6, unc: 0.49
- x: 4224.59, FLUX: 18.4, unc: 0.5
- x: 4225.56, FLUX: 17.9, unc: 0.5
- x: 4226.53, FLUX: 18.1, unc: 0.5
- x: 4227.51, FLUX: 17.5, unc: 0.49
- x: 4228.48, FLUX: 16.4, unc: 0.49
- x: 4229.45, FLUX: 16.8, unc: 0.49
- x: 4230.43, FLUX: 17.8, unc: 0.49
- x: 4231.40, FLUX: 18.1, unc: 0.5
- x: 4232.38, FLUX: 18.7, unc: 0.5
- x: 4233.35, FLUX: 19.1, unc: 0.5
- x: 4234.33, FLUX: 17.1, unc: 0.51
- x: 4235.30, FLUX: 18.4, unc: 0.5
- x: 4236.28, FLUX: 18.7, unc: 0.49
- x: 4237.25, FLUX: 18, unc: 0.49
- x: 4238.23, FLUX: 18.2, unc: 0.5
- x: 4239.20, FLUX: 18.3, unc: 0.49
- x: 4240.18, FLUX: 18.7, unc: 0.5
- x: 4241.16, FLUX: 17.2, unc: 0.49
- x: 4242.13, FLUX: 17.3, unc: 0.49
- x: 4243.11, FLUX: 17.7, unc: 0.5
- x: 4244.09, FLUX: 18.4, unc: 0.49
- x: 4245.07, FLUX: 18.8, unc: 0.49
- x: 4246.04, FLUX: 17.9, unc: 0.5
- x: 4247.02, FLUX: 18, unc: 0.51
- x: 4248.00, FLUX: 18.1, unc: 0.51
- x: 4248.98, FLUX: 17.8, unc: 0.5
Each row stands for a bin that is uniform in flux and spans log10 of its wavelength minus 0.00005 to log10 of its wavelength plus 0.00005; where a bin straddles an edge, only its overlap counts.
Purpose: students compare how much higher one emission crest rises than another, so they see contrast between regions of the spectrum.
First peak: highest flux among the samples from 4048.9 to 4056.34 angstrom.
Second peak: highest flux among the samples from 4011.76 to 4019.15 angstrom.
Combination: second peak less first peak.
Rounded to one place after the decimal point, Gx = 0.3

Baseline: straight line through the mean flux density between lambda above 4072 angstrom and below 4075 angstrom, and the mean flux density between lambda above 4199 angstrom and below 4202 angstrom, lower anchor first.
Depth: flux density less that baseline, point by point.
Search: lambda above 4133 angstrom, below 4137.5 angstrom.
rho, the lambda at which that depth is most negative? 4134.13 angstrom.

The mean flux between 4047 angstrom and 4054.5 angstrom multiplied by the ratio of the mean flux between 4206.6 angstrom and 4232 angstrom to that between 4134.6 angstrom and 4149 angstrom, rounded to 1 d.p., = 18.5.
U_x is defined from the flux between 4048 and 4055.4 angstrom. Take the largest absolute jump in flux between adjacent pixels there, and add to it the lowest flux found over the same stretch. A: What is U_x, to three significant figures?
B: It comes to 19.2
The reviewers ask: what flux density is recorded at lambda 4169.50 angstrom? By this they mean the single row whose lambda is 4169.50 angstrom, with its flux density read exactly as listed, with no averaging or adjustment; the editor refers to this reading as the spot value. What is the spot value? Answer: 18.5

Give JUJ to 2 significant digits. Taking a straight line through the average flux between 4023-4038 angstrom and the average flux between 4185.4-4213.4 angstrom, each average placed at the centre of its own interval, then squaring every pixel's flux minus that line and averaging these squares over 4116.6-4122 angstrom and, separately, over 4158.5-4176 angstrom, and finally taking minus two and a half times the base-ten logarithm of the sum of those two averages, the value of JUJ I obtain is 0.88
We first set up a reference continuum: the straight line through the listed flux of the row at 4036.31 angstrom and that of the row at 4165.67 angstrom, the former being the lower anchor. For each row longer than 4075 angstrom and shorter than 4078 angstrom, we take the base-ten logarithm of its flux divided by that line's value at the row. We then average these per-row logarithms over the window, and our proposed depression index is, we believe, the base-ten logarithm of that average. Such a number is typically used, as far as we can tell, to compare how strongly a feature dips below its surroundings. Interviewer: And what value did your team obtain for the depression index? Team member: -1.87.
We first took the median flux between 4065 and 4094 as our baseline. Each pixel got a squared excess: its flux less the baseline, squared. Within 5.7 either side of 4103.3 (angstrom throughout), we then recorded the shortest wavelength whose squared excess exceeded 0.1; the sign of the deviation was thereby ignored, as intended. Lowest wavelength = 4098.12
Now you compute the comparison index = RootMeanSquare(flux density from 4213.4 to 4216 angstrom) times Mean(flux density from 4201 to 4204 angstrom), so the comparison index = 324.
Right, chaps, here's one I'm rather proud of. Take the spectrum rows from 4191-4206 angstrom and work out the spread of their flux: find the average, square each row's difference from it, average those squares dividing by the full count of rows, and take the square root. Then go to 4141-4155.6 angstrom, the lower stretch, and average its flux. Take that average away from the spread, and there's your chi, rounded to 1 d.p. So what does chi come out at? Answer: -18.0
